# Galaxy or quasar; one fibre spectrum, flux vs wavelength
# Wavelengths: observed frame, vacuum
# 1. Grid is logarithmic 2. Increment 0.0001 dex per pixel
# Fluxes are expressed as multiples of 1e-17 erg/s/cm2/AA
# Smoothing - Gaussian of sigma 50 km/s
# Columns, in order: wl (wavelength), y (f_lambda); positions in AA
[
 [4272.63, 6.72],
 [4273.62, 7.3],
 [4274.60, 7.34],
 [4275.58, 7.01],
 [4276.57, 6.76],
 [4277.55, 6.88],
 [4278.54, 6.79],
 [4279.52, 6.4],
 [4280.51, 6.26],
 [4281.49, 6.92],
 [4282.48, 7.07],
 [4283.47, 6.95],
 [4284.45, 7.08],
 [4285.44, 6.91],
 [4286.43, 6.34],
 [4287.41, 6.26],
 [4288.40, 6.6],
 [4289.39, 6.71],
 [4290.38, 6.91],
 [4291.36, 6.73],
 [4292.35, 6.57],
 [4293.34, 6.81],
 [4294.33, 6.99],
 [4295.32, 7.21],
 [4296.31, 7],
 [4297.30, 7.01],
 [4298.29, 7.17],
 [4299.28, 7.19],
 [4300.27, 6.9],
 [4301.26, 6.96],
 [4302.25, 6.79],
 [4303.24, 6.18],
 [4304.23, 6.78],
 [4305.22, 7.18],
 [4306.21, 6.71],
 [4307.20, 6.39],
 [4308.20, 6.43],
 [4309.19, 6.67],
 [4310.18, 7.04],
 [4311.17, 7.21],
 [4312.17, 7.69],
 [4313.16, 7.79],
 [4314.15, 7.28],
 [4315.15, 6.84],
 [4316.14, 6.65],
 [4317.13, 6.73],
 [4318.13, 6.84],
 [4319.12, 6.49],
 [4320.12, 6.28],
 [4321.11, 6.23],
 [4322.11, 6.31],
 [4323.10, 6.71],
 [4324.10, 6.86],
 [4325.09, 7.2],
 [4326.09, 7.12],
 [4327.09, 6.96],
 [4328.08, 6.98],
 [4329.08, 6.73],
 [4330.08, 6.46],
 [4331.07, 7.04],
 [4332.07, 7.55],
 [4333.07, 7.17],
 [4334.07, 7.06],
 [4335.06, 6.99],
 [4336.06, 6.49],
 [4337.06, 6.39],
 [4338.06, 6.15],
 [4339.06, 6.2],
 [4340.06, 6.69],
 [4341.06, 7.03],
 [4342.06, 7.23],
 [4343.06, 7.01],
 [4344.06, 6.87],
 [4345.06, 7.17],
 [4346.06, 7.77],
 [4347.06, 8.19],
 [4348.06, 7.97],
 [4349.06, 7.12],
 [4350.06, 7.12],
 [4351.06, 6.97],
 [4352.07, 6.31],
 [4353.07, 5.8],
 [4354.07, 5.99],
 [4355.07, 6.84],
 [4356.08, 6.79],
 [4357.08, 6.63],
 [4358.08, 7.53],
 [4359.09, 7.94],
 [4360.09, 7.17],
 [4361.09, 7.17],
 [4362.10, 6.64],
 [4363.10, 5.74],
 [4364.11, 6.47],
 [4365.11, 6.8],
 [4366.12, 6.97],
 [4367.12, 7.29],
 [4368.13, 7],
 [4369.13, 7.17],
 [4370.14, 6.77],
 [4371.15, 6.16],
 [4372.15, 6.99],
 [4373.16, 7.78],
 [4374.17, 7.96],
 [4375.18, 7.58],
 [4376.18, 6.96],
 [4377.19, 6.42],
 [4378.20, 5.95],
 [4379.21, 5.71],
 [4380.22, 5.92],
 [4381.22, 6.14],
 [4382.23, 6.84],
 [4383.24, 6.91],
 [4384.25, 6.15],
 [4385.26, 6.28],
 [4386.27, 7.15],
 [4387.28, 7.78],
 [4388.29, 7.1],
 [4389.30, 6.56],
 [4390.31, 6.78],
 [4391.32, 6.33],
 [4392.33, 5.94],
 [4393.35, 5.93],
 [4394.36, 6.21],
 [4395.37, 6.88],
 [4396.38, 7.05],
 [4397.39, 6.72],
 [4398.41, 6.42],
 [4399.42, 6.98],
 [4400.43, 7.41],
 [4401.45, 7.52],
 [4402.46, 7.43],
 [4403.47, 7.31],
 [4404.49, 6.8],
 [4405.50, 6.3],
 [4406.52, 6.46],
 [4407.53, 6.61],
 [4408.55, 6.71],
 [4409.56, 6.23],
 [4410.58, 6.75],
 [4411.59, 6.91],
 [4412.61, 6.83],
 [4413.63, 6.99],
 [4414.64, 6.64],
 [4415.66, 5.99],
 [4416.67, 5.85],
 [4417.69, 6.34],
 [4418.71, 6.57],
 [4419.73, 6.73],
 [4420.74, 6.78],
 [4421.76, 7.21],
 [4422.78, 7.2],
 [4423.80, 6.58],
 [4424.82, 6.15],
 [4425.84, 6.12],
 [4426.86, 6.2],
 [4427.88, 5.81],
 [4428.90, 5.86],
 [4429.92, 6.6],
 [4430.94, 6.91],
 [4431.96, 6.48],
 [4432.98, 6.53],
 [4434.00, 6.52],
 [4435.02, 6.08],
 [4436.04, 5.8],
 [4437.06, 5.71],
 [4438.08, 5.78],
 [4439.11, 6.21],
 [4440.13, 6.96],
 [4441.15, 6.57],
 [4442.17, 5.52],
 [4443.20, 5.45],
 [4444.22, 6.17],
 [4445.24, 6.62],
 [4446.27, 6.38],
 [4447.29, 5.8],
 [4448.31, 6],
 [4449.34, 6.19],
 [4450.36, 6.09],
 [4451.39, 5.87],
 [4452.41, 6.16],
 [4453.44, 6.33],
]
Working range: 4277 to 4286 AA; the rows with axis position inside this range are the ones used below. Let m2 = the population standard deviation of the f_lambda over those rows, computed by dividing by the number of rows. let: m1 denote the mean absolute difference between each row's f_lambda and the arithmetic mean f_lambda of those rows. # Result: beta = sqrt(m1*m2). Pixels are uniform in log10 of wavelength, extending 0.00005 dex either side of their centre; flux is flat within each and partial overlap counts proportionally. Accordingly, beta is 0.24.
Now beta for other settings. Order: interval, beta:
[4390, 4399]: 0.36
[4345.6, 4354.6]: 0.74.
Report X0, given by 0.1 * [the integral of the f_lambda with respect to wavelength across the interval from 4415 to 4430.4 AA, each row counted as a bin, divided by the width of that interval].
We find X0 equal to 0.64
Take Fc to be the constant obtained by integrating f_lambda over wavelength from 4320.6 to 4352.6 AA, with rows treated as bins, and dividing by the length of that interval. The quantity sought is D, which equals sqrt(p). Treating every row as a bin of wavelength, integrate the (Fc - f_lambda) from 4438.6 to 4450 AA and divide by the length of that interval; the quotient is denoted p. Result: 0.88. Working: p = 0.8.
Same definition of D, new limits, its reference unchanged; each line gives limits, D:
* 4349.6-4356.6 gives 0.63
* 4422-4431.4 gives 0.73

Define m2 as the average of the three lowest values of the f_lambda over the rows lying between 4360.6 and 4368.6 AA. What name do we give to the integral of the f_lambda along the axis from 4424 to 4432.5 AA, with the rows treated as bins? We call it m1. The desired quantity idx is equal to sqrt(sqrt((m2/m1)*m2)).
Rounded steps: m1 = 53.4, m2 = 6.28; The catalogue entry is 0.927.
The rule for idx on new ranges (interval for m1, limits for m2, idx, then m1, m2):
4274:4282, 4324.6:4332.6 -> 0.954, 54.5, 6.72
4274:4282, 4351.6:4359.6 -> 0.904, 54.5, 6.03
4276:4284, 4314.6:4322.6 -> 0.924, 54.1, 6.27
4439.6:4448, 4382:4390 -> 0.937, 52.0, 6.33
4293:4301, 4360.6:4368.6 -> 0.915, 56.3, 6.28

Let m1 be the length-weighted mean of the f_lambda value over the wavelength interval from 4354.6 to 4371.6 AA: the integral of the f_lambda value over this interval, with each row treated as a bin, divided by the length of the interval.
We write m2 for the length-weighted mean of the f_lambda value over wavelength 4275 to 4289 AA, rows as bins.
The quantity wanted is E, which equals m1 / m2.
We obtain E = 1.02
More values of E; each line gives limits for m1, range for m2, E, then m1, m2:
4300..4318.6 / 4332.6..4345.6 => 1.01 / 6.90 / 6.81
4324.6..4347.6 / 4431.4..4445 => 1.13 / 6.98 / 6.15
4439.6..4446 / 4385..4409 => 0.92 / 6.22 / 6.78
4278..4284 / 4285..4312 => 0.99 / 6.74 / 6.81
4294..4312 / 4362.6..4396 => 1.03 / 6.89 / 6.69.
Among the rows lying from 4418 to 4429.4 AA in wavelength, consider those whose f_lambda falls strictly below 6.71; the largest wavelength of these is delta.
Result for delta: 4428.90 AA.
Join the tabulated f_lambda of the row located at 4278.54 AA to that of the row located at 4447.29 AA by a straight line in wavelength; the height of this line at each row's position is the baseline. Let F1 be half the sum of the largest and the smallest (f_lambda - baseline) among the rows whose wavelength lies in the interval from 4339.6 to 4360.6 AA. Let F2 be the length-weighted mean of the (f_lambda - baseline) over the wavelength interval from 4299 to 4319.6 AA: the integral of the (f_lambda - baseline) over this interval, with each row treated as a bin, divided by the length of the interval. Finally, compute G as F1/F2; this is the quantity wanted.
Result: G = 2.2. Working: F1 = 0.62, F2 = 0.28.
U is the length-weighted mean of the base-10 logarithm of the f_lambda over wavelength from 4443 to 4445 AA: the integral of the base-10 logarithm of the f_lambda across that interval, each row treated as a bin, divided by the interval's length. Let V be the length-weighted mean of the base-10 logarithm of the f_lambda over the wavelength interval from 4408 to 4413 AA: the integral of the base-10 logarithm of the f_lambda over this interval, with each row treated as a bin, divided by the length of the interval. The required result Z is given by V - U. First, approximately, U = 0.778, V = 0.82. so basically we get 0.05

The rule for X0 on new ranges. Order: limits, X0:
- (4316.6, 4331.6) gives 0.67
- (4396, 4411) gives 0.68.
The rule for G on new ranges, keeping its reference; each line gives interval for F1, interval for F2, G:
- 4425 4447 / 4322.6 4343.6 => 1.0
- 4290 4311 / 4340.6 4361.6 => 0.1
